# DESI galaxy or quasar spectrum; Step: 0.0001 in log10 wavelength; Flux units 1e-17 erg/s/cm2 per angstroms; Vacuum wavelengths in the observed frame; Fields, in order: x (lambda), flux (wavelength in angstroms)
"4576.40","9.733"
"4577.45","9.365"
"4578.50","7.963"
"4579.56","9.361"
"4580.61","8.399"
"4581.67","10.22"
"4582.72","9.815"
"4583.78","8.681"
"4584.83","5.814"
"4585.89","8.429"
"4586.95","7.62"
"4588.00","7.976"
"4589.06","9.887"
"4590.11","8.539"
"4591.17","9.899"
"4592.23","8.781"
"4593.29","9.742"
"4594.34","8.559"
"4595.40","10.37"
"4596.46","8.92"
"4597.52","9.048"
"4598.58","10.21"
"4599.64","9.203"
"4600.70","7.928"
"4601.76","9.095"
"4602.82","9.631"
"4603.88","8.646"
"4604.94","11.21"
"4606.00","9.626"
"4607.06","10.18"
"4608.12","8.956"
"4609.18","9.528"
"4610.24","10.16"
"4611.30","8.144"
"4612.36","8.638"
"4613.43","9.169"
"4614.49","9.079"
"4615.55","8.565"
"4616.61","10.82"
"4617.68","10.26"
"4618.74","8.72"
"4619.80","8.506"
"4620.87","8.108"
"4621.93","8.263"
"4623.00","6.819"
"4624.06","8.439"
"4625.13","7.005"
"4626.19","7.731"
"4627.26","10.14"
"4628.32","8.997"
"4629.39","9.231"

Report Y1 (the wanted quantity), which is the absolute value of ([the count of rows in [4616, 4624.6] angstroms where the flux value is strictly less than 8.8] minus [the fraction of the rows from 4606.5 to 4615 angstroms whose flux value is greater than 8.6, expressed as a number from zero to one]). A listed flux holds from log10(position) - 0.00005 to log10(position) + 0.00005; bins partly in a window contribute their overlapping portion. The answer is 5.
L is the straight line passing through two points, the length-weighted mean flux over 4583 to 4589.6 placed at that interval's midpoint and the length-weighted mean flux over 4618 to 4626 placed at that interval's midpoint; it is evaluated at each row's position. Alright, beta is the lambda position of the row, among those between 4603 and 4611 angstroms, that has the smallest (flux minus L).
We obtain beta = 4603.88 angstroms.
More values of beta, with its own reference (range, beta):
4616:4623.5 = 4623.00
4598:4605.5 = 4600.70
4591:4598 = 4594.34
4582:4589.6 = 4584.83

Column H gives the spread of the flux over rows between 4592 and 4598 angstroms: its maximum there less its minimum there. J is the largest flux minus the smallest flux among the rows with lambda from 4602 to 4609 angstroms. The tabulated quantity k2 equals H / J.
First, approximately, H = 1.81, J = 2.6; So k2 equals 0.71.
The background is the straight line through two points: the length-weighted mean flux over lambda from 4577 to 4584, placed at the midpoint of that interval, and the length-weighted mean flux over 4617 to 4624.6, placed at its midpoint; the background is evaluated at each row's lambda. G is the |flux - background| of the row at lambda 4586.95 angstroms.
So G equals 1.4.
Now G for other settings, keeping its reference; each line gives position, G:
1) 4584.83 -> 3.2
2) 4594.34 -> 0.3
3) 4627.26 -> 1.8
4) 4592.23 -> 0.2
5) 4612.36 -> 0.0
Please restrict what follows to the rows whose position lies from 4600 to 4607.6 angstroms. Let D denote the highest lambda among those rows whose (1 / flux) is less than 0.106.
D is 4607.06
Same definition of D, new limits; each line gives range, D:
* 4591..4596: 4595.40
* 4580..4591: 4589.06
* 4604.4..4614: 4610.24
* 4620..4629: 4627.26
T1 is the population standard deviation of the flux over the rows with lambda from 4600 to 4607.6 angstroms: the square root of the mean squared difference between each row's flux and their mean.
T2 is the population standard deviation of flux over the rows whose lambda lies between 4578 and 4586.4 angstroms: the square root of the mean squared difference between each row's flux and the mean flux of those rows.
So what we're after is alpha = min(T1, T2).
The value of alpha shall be 0.984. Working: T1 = 0.98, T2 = 1.27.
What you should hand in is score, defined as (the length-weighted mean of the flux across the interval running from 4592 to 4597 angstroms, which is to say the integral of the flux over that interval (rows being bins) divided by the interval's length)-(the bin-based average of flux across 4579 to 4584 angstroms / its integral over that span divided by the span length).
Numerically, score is 0.0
